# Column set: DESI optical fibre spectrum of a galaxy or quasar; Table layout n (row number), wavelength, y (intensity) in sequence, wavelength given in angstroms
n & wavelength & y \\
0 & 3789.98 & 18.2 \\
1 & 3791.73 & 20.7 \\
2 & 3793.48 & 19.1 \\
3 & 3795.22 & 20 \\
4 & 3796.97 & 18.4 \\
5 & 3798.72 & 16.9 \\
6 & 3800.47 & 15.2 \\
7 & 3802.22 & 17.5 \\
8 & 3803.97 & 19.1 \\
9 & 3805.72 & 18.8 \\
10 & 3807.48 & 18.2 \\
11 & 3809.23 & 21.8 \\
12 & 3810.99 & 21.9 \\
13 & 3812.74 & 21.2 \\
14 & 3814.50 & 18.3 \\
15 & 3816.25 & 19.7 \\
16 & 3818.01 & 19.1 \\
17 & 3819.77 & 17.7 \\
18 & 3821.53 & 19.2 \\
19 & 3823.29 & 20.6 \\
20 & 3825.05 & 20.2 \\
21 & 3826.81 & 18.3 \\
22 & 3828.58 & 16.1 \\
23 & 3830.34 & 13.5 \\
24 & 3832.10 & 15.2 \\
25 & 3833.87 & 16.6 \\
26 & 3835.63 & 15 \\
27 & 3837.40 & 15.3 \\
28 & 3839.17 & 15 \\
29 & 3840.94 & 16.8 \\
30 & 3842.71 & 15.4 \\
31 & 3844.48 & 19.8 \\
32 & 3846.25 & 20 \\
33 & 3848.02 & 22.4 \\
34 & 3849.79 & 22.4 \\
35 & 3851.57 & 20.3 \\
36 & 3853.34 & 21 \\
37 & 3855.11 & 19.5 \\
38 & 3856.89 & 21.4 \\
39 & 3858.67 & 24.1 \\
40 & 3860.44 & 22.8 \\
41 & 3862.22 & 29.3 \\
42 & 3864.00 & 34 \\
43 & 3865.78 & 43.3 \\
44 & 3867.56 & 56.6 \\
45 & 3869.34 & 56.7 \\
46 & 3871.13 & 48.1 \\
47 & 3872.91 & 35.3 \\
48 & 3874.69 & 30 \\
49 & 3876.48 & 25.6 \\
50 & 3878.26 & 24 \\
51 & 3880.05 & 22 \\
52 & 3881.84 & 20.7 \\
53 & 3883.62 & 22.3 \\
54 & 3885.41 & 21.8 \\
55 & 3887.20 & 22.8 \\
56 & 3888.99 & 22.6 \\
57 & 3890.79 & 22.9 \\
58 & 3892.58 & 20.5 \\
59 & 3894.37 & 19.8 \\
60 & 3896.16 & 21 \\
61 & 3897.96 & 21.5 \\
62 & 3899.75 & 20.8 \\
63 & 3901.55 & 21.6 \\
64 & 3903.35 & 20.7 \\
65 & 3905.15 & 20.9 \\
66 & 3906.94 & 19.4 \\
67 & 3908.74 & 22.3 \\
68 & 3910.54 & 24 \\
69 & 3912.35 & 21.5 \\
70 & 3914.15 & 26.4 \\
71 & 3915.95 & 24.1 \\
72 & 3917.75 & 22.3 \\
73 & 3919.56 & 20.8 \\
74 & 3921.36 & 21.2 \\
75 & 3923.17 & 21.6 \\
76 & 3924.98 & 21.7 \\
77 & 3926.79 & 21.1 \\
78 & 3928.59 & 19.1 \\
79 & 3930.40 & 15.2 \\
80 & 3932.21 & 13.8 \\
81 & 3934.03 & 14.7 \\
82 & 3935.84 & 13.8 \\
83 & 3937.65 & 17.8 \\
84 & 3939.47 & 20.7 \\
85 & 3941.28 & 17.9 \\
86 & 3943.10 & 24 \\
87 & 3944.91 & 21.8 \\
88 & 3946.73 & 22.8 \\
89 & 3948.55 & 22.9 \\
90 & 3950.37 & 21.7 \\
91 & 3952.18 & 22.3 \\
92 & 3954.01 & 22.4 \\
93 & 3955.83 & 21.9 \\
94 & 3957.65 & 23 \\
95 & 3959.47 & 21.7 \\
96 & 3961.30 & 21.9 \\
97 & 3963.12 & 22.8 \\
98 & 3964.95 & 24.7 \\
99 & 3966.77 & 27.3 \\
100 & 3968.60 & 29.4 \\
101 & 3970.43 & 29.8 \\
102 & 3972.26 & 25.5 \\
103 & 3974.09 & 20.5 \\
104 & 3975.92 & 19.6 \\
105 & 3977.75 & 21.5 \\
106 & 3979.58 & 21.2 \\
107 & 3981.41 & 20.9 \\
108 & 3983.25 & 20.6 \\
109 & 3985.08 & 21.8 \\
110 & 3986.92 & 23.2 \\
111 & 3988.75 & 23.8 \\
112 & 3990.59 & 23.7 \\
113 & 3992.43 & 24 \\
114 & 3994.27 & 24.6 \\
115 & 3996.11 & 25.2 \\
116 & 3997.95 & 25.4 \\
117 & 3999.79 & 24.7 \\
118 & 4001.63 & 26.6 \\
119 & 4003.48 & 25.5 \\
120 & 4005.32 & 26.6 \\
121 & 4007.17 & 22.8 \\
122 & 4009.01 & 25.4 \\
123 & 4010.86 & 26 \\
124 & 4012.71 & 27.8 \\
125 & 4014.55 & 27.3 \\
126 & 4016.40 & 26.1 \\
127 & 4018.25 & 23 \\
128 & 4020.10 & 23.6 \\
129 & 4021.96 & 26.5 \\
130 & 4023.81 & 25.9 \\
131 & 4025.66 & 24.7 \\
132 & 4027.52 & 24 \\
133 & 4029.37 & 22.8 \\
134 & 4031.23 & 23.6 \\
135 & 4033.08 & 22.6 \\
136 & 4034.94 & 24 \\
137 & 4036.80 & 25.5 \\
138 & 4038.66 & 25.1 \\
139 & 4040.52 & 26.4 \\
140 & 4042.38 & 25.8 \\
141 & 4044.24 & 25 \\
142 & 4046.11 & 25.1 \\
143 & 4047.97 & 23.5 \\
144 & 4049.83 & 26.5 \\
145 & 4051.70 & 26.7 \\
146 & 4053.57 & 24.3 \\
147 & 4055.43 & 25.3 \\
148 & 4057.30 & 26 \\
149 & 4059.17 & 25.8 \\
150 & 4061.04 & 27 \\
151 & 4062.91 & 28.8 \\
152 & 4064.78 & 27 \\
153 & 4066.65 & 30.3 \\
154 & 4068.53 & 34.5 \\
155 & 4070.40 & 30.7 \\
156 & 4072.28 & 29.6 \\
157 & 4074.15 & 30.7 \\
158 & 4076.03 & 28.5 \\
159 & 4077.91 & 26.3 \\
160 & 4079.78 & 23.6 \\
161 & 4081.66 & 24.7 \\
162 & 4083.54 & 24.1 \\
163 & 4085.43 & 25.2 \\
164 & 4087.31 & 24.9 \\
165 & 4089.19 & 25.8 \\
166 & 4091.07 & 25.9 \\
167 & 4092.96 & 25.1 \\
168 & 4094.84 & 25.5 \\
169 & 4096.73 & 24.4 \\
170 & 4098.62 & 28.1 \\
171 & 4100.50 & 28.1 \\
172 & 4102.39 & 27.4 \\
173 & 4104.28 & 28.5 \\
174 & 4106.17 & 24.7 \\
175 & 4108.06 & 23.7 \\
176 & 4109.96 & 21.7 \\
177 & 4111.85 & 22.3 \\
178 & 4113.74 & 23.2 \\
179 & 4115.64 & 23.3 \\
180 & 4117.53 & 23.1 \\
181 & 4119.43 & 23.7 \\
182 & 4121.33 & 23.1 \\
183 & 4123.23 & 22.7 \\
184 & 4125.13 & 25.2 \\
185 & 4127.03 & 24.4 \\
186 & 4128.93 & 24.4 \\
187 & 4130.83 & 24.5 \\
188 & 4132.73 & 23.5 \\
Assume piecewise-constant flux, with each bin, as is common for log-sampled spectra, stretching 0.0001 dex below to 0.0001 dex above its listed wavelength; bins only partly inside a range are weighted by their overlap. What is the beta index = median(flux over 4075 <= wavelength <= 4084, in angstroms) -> 24.7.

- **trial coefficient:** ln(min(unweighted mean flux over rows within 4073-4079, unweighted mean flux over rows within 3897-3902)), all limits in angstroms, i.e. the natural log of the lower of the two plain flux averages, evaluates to 3.06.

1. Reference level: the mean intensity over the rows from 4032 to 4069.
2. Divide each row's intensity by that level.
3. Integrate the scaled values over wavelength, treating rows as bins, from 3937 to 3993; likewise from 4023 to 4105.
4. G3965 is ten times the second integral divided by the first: 17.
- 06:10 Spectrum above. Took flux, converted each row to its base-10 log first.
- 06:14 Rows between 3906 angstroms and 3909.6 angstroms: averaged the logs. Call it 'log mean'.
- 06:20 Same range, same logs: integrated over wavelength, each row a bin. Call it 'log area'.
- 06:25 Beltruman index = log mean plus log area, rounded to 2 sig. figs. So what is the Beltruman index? 6.1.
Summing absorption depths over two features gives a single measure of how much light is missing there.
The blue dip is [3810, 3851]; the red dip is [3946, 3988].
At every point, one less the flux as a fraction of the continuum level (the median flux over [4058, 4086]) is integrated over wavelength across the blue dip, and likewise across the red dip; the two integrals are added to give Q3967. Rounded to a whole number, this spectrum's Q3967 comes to 19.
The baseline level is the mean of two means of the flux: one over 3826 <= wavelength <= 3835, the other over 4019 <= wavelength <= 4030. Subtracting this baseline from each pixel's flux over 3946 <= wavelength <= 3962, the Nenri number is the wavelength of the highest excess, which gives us 3957.65 angstroms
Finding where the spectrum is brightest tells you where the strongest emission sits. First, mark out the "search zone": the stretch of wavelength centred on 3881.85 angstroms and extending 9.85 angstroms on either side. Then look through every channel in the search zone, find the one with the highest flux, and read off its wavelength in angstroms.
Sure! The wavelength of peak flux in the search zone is 3872.91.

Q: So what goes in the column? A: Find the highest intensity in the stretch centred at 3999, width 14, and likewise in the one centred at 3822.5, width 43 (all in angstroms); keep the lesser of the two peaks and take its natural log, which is 3.09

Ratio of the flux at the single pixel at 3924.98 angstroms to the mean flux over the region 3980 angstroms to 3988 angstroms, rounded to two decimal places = 1.00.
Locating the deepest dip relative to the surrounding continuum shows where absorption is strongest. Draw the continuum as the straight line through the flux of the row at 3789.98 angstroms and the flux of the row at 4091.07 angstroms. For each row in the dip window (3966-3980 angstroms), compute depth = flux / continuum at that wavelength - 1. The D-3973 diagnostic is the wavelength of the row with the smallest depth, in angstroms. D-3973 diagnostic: 3975.92 angstroms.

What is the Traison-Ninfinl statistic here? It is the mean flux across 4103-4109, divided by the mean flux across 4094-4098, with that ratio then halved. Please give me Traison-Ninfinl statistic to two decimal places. 0.51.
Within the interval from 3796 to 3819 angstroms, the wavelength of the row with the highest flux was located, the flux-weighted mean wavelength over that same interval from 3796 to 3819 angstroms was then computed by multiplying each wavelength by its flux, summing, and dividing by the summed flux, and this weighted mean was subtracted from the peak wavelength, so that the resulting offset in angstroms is 3.1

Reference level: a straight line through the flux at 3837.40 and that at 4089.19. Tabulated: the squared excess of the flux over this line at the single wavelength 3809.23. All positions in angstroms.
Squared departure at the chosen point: 59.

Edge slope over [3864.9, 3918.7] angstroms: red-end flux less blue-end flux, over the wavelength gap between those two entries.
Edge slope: -0.40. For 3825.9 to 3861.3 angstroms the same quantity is 0.13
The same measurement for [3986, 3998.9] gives 0.20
